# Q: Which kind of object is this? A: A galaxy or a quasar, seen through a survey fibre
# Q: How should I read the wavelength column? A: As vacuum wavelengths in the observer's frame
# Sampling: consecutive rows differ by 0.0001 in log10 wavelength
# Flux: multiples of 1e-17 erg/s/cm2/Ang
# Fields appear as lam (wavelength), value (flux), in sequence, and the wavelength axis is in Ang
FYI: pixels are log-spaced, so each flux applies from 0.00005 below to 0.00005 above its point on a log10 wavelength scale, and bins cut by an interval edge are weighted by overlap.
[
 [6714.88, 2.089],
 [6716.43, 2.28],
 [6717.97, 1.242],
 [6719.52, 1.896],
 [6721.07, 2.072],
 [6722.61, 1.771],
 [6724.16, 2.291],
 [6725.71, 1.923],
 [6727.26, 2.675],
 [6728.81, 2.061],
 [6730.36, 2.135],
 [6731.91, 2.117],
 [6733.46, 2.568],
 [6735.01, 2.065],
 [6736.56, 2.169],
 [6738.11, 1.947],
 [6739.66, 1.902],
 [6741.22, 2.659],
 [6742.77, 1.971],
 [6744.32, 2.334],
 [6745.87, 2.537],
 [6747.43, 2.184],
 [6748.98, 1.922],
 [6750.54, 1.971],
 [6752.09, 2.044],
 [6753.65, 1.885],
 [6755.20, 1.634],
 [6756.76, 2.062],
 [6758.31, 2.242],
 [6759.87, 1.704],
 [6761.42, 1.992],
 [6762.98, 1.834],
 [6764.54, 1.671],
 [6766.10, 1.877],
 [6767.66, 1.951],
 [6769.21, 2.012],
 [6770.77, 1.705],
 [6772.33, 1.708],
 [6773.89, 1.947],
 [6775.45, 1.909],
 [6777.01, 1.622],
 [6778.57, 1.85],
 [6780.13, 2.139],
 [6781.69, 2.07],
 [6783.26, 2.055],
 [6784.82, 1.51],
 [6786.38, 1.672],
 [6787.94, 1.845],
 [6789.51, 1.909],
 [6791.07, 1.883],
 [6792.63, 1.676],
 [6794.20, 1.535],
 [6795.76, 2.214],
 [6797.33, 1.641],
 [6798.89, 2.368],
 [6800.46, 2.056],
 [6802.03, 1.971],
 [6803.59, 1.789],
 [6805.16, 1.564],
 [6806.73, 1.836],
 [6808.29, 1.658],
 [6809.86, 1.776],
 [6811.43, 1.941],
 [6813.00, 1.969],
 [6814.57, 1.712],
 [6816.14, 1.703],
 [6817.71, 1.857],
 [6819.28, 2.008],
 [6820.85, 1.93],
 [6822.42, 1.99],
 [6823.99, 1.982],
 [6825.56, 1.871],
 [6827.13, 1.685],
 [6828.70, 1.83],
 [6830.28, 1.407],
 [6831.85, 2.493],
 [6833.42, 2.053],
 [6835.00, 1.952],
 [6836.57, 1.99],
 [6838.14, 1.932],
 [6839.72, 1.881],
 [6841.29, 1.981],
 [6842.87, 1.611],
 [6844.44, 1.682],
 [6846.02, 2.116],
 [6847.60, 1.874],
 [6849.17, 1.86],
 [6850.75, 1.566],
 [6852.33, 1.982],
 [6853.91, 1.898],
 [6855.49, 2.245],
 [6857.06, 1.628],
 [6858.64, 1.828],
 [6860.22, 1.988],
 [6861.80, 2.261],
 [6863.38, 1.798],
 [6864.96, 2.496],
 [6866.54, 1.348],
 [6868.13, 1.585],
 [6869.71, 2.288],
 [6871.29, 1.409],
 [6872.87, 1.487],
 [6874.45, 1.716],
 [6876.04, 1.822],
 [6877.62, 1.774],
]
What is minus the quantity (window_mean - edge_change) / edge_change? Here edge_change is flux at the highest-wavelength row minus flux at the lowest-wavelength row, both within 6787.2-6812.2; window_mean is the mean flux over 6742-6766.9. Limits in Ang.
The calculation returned -20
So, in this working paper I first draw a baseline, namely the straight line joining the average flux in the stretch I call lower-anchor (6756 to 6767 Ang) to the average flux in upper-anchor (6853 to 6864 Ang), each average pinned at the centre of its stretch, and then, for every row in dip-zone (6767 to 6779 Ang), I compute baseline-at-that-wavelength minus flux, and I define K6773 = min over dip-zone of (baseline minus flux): -0.10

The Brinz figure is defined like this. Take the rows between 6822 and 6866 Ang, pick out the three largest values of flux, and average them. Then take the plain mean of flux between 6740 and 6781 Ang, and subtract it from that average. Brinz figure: 0.44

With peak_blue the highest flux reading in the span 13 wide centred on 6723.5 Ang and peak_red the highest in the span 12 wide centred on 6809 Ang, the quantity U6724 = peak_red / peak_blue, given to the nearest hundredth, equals 0.74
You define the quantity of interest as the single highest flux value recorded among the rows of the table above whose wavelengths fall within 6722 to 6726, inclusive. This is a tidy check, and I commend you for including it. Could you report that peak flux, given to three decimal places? 2.291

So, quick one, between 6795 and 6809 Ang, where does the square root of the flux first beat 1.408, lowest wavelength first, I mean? 6795.76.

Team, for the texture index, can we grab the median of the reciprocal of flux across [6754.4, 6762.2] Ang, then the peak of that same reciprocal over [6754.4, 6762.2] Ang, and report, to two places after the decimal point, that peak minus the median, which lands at 0.11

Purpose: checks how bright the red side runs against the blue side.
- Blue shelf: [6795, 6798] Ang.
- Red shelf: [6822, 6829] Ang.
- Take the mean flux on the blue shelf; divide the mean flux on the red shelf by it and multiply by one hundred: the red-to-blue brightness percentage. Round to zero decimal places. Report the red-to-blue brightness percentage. 97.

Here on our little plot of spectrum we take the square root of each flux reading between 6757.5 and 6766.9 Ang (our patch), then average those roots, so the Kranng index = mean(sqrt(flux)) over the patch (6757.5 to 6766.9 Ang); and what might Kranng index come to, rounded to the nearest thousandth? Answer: 1.372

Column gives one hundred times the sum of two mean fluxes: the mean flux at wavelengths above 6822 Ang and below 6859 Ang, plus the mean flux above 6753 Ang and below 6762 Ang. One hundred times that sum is 381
